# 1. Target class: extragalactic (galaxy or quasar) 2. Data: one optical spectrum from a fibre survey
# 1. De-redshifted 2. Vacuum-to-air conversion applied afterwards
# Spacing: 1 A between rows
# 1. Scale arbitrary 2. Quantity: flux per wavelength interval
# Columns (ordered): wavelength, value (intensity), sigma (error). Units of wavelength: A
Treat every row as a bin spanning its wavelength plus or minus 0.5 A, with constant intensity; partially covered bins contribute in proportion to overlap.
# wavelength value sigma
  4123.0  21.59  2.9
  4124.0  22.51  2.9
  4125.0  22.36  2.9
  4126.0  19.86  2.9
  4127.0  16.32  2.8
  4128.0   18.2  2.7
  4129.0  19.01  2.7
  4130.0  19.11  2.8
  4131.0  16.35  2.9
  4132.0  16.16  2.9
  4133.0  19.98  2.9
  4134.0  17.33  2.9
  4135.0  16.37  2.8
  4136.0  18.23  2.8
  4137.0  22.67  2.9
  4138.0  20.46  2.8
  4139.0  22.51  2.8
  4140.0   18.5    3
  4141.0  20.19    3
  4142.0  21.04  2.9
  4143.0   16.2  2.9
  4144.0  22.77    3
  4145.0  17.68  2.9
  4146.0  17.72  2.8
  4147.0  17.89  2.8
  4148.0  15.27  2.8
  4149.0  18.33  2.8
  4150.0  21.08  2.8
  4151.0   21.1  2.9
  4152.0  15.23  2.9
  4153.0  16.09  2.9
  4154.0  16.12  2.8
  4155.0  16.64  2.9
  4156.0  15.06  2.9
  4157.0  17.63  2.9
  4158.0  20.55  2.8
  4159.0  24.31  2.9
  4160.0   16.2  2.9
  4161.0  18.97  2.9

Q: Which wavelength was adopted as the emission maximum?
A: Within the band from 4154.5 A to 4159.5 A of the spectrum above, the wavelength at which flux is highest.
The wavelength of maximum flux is 4159.0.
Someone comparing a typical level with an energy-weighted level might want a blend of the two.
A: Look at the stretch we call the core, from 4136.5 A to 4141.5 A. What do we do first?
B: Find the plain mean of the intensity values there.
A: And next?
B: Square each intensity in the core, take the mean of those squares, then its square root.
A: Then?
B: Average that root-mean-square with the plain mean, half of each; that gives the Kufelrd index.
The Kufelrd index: 20.9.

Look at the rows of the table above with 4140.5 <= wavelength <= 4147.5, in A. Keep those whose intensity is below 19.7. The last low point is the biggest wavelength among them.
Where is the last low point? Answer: 4147.0 A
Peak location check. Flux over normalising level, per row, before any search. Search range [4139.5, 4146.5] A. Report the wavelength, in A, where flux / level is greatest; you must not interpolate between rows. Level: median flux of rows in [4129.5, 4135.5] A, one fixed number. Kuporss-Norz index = 4144.0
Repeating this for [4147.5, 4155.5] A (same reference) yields 4151.0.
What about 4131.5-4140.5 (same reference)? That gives 4137.0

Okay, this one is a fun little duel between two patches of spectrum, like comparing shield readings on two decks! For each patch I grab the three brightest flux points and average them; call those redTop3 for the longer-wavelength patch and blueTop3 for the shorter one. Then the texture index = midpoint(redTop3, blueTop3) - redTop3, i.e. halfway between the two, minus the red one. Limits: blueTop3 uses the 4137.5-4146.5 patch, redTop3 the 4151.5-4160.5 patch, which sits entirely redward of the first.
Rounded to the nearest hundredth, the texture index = 0.64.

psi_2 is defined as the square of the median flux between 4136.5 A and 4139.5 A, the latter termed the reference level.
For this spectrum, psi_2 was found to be 507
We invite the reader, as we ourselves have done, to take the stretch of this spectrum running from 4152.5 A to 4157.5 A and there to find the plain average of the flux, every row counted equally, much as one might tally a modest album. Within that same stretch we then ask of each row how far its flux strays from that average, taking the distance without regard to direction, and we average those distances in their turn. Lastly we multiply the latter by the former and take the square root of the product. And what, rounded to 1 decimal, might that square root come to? 3.3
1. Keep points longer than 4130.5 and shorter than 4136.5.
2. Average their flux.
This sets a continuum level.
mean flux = 17.4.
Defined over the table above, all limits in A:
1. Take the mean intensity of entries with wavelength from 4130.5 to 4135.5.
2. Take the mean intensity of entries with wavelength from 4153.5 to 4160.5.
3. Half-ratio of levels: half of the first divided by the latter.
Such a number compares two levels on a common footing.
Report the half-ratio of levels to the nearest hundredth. 0.48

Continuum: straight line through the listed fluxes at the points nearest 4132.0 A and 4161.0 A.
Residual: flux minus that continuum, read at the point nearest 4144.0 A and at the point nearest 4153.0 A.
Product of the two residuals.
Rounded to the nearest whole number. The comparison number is -11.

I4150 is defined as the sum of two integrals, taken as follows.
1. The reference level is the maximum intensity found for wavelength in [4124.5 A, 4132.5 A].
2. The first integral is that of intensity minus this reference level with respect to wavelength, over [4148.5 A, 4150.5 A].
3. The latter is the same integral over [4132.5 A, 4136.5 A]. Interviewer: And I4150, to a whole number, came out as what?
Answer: -23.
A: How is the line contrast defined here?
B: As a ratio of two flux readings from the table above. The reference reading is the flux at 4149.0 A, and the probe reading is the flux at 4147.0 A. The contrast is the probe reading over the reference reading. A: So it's 0.98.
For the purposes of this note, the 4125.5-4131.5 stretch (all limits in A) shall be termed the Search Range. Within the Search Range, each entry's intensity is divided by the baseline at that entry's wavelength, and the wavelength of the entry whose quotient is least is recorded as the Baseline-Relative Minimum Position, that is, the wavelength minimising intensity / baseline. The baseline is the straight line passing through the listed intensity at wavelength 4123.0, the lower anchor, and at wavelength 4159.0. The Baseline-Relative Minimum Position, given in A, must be 4131.0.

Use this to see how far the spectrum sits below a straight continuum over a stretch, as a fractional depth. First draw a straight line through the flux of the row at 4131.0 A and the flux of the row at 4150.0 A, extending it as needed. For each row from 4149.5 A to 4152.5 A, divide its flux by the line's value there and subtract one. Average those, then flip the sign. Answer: 0.10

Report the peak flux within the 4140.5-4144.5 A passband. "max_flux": 22.77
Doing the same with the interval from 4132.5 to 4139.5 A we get 22.67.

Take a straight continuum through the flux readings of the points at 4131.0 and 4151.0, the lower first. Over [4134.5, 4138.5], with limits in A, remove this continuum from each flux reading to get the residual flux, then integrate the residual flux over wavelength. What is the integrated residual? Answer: 7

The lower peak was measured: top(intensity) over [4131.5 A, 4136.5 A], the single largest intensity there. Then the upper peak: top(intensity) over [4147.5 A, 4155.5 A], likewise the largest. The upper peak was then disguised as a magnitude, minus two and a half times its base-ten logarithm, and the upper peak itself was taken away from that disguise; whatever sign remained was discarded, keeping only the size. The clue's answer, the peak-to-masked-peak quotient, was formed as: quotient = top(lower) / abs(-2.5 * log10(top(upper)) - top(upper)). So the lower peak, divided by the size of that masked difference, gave 0.818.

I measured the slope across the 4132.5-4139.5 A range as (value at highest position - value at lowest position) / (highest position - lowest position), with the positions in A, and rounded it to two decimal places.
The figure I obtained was 0.42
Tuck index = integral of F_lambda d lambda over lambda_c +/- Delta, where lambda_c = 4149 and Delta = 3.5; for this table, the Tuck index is 127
